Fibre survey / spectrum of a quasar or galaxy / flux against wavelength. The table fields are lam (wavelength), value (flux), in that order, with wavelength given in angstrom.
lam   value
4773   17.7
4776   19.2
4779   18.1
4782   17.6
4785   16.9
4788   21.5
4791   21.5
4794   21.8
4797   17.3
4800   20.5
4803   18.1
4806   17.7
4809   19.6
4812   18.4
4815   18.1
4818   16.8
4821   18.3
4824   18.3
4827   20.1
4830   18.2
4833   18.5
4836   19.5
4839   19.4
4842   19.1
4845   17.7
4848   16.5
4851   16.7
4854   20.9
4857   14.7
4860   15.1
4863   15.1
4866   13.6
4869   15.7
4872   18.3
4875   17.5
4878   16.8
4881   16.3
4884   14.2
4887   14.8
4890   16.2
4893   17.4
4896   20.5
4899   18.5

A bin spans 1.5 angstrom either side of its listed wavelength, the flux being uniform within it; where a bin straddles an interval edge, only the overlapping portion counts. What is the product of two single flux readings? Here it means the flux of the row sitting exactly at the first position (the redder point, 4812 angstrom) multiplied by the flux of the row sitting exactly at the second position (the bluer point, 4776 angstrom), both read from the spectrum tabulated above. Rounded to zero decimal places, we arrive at 353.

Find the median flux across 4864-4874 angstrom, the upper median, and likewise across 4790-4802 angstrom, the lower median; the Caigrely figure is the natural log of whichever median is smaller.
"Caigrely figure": 2.75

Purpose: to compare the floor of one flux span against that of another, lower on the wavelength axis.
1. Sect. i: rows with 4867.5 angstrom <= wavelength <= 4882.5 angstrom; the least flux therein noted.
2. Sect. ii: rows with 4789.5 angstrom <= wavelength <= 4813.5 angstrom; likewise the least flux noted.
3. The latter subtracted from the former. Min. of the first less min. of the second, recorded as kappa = -1.6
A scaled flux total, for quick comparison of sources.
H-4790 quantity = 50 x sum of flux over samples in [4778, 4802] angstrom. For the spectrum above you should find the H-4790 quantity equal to 7760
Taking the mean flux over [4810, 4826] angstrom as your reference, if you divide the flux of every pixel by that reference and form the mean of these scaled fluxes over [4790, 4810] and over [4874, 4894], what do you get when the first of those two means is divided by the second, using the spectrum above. 1.21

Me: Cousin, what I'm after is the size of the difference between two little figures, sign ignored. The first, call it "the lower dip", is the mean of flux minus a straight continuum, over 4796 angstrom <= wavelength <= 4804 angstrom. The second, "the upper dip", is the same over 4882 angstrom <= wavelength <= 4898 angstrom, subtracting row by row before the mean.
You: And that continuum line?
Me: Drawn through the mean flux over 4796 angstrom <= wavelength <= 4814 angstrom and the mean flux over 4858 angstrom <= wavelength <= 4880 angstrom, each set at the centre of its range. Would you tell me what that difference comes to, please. 1.6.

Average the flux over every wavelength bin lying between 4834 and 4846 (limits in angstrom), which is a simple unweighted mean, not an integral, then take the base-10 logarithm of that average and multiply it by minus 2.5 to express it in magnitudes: -3.19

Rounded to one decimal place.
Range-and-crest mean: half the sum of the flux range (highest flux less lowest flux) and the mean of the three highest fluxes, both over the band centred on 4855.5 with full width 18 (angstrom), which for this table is 12.1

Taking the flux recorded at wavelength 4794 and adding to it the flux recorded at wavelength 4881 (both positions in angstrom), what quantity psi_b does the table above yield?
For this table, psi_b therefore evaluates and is 38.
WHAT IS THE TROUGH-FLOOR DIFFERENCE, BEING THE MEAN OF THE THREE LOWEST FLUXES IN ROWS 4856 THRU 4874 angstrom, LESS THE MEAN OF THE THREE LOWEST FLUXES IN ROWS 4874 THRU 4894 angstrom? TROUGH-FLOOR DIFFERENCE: -0.6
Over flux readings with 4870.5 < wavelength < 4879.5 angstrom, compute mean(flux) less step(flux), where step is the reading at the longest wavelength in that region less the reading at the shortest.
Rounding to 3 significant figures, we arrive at 19.0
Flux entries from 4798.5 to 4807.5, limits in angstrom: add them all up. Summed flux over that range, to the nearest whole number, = 56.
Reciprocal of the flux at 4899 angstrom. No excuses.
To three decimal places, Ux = 0.054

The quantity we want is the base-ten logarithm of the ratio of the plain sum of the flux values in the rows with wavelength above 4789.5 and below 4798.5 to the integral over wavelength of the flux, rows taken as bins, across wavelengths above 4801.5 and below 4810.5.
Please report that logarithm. -0.44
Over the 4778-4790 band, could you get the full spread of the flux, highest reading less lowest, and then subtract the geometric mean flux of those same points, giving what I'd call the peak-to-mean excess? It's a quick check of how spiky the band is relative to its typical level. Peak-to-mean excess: -13.8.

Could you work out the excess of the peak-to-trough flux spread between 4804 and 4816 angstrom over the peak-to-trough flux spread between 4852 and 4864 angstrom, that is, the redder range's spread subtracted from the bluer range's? -4.3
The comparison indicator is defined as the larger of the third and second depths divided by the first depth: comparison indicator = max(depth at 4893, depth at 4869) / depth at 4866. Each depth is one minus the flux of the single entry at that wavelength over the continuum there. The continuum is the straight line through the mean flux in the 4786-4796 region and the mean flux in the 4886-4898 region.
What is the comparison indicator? 0.5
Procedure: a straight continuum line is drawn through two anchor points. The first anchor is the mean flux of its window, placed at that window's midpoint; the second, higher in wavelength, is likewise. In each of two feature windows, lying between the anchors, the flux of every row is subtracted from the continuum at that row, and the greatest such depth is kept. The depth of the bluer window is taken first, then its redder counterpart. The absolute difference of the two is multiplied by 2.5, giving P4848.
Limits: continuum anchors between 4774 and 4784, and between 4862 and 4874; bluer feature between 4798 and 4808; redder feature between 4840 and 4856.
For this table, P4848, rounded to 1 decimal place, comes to 0.1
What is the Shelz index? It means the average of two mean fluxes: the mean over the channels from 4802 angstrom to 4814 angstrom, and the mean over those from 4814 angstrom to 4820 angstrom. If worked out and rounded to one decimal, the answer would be 18.0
